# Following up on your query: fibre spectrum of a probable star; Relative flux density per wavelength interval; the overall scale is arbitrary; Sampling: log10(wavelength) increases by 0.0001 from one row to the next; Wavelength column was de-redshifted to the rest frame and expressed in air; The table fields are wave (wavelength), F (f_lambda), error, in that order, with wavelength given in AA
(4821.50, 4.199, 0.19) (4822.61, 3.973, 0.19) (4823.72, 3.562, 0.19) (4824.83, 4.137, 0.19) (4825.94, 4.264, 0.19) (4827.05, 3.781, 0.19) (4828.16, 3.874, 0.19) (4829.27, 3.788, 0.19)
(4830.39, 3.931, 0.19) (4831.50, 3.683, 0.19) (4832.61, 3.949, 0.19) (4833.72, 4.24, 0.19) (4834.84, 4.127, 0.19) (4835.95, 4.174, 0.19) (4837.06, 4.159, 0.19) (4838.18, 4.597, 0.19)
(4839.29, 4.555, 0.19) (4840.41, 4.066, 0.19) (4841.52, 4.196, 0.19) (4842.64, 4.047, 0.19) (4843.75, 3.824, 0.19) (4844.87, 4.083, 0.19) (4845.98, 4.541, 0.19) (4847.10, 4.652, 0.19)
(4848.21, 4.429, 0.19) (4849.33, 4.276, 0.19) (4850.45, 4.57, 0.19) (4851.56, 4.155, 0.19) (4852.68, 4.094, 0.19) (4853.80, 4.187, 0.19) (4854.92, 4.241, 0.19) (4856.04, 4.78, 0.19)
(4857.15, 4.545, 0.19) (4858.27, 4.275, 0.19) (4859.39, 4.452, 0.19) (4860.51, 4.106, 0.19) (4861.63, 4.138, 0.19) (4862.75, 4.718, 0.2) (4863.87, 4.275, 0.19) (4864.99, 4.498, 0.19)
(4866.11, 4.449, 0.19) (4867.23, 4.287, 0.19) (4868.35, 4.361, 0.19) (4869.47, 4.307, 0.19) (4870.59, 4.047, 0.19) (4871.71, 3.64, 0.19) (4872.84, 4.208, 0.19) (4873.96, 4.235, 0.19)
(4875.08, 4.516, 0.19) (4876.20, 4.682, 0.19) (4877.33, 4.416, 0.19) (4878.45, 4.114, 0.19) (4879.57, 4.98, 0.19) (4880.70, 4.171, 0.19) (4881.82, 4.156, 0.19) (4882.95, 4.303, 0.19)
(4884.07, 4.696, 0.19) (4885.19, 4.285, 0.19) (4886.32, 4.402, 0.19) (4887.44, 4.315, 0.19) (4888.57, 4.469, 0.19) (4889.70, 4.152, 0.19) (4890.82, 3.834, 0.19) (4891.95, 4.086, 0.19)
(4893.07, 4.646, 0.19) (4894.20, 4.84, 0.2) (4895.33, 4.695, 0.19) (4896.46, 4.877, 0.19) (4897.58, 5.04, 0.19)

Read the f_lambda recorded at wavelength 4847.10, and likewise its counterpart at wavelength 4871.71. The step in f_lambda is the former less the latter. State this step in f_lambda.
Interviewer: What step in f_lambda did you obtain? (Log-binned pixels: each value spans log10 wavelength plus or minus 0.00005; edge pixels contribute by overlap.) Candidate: 1.0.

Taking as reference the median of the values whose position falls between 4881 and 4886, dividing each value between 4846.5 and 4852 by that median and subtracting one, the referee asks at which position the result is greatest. 4847.10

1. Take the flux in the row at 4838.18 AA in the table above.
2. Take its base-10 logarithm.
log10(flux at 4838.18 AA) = 0.66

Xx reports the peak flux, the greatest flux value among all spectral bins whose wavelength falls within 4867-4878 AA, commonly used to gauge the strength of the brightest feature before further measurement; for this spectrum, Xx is 4.682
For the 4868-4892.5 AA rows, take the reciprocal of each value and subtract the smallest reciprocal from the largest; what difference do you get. 0.074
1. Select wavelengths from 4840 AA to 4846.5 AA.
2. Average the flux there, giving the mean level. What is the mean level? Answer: 4.13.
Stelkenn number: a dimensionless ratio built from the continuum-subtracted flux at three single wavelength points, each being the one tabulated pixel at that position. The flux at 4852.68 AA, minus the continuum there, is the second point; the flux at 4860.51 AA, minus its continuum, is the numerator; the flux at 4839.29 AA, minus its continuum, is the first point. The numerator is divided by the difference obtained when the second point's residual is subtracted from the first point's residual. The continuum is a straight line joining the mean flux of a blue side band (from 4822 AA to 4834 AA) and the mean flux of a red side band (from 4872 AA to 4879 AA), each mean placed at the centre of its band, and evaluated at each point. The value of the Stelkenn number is 0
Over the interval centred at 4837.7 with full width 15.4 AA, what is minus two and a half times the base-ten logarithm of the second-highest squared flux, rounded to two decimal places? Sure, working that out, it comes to -3.29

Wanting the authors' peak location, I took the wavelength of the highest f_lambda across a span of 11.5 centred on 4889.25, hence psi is 4894.20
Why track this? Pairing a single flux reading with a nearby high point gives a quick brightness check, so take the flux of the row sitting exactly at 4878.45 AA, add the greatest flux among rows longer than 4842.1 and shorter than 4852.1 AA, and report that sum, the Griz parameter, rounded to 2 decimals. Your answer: 8.77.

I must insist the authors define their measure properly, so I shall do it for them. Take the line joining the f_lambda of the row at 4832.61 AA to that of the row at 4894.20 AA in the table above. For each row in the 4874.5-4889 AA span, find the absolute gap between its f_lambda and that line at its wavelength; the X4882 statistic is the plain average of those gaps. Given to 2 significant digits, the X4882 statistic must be 0.31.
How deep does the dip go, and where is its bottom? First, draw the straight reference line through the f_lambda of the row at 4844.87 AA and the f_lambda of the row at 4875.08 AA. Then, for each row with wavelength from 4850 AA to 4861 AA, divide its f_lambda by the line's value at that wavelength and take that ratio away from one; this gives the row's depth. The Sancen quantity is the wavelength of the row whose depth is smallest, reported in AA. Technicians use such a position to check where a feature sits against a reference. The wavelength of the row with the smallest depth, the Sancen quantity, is 4856.04 AA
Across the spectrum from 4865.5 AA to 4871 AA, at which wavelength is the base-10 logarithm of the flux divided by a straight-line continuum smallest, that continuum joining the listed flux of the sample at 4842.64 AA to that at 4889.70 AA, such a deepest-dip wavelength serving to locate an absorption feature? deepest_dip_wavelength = 4870.59 AA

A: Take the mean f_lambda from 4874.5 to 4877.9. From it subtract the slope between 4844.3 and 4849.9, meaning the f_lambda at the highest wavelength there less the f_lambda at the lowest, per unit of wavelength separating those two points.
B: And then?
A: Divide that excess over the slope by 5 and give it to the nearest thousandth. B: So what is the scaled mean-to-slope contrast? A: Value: 0.899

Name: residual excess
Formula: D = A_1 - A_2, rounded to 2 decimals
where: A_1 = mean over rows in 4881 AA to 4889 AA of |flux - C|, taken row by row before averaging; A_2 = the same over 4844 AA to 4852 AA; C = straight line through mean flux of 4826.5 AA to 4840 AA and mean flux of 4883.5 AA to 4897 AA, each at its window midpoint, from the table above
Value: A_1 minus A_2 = -0.12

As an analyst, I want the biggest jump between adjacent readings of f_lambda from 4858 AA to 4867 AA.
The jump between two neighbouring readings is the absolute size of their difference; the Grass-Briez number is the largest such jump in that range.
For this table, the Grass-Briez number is 0.58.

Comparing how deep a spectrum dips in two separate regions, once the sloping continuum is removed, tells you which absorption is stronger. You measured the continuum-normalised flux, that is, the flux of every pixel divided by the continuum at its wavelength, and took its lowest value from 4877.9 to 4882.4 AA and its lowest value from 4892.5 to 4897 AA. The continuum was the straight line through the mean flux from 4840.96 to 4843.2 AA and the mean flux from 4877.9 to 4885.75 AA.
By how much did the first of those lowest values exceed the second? -0.10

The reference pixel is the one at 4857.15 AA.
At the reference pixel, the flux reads 4.545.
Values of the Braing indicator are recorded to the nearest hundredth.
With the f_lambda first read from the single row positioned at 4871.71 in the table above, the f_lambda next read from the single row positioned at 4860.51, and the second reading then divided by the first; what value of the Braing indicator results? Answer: 1.13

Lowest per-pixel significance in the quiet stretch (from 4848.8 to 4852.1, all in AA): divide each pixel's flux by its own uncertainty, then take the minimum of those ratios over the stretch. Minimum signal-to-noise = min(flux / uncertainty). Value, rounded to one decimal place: 21.9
